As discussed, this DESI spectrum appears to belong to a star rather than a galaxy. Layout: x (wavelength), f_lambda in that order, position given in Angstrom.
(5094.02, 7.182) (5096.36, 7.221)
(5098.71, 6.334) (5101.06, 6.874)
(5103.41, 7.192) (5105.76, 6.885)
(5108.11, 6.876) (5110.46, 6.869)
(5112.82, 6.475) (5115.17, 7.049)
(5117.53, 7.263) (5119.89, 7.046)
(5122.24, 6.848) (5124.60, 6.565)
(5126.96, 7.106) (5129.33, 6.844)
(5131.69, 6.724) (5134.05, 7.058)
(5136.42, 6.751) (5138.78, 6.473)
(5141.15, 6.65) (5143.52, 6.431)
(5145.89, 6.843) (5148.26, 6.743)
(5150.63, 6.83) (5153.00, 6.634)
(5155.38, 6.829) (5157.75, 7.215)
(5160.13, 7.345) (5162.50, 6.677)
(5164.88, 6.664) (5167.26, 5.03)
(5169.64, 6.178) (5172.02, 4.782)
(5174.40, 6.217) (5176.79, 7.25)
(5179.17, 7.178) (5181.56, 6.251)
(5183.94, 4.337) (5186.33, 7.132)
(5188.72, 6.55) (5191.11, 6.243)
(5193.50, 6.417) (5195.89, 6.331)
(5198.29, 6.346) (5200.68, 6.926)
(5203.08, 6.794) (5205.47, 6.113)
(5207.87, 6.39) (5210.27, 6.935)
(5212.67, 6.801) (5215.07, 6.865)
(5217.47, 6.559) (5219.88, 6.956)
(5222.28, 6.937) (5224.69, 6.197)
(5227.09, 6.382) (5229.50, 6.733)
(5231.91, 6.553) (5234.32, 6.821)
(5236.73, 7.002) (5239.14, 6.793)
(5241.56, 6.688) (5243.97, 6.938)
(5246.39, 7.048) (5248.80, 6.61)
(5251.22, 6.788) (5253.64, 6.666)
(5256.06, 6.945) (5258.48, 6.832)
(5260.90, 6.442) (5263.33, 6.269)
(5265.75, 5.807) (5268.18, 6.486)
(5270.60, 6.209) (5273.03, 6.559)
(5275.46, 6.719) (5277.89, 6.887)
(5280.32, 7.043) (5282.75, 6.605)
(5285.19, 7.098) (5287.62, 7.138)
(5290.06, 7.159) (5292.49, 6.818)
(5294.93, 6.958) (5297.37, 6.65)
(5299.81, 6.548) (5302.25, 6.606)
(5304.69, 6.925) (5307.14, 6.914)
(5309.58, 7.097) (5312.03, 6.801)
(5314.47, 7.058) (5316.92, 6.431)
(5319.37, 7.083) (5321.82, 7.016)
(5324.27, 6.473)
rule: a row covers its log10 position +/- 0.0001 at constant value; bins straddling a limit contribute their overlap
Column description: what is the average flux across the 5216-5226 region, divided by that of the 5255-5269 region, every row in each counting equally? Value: 1.03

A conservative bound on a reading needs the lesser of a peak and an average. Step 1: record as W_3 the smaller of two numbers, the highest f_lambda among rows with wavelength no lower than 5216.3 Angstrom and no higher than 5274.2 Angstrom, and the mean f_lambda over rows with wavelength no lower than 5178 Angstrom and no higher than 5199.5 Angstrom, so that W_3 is 6.3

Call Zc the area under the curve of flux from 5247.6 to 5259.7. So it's 81.9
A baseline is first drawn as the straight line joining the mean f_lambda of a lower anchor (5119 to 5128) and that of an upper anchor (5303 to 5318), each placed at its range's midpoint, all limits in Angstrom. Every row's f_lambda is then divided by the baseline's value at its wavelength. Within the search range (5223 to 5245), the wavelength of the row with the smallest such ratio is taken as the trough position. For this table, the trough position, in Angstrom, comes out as 5224.69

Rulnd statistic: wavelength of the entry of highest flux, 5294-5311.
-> 5309.58 Angstrom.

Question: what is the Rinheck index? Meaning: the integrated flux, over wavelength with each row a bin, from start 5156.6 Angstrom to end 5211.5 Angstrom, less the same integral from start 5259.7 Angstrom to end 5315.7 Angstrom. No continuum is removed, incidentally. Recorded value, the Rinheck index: -25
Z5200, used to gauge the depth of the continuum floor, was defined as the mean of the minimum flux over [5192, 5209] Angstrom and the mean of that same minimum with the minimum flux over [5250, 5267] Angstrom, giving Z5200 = 6.04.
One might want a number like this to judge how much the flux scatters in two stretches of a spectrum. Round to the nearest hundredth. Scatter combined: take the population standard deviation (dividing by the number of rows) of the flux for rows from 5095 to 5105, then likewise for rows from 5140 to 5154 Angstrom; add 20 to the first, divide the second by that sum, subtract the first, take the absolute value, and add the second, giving 0.49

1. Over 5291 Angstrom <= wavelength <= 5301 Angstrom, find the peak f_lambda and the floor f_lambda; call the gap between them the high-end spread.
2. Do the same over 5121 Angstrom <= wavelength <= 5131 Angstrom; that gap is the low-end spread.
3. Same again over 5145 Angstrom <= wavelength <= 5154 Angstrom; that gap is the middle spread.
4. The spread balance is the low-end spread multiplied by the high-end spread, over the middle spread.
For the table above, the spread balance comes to 1.06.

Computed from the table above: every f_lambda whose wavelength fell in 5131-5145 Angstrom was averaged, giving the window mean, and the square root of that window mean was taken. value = 2.585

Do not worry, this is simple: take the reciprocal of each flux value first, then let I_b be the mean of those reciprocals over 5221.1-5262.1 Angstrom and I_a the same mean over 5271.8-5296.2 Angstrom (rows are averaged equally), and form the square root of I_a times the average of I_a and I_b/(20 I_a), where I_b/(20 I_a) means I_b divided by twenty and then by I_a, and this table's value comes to 0.119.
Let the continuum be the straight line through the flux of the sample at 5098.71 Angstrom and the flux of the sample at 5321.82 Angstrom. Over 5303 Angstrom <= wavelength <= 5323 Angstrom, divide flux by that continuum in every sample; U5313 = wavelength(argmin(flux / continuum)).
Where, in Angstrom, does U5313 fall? 5316.92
